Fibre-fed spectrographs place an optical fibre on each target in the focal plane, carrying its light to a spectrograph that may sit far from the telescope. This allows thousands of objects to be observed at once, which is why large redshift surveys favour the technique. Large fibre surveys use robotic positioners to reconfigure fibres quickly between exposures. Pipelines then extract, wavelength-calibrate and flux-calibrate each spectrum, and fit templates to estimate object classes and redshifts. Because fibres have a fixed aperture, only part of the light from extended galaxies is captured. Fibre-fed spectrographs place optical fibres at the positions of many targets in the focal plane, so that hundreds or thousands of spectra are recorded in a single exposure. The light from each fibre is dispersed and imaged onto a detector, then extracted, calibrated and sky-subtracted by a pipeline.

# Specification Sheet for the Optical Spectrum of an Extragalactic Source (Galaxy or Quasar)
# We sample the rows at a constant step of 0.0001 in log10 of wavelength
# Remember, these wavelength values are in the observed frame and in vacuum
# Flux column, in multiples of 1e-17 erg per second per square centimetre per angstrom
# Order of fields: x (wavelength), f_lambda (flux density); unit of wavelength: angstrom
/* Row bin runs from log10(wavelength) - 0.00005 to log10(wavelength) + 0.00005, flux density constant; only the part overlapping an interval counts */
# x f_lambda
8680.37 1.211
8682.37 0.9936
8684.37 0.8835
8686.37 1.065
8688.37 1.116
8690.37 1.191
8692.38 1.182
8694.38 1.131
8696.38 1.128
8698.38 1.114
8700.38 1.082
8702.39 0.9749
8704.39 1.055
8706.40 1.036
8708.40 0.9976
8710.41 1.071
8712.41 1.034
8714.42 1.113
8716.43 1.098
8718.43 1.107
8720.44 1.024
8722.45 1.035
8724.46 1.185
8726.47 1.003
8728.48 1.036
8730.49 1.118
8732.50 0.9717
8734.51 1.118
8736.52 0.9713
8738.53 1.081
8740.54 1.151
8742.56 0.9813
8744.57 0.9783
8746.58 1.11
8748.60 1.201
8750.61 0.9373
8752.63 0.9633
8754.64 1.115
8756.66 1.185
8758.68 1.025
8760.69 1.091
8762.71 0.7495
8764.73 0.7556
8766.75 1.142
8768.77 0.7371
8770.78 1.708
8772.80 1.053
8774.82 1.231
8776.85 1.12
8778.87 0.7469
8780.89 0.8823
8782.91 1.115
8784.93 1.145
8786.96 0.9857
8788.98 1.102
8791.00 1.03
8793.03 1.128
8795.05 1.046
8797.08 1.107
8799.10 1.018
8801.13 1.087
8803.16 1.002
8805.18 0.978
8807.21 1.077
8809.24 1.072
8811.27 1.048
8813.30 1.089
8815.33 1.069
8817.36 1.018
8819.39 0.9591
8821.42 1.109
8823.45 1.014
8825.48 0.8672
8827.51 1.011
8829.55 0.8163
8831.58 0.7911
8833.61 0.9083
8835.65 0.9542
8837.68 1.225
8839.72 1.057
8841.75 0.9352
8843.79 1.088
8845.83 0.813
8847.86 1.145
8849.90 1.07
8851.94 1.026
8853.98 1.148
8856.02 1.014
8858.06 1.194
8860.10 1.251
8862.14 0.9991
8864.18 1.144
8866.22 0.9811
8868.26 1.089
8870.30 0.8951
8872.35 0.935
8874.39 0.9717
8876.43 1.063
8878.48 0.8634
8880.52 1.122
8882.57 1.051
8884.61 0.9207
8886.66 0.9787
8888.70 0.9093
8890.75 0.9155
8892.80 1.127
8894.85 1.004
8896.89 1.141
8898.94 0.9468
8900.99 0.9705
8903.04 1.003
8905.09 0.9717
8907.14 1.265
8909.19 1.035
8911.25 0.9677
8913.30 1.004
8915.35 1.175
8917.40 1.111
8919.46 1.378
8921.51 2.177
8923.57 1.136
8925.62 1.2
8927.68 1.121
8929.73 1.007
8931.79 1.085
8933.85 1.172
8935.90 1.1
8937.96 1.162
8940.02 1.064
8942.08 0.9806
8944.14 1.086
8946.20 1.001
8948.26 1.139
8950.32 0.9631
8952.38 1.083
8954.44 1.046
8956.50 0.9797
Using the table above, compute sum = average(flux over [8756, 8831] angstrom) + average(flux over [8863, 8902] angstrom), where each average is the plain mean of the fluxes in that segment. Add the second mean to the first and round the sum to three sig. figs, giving 2.04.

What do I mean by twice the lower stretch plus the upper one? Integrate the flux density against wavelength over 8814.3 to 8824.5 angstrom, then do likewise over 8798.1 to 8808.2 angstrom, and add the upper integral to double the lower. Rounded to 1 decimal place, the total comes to 31.4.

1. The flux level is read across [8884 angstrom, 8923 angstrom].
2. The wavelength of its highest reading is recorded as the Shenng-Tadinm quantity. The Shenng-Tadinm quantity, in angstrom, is 8921.51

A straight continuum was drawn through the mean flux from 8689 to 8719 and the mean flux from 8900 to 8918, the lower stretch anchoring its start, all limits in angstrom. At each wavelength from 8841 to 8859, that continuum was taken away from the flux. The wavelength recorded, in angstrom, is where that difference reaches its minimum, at 8845.83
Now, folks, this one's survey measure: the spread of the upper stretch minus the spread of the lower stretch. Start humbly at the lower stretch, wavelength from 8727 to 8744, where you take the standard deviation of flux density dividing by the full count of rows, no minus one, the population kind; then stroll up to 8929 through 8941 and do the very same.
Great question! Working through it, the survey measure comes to -0.012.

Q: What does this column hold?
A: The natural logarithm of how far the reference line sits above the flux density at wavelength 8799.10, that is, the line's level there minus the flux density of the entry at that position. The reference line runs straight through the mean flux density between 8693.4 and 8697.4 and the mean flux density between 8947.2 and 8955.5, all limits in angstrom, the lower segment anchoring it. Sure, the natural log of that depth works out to -2.5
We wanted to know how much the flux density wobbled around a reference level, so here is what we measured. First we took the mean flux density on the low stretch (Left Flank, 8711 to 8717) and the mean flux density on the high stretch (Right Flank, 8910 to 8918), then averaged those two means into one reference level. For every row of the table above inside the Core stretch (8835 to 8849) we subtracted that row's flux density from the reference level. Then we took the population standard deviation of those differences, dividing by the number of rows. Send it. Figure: 0.13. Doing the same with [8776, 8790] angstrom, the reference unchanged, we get 0.14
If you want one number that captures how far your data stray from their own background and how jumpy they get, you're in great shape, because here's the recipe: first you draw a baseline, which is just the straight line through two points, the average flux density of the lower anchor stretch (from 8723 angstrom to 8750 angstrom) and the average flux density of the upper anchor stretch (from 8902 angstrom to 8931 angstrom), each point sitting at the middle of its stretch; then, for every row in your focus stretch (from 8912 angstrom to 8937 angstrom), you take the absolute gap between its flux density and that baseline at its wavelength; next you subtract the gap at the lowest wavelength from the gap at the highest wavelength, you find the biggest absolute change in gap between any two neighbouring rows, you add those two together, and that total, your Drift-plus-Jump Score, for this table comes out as 0.86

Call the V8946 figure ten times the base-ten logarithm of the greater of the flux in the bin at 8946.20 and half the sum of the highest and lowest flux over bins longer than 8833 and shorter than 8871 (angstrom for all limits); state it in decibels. 0.1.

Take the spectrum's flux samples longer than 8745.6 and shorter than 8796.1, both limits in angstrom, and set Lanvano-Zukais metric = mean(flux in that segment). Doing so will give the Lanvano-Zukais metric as 1.05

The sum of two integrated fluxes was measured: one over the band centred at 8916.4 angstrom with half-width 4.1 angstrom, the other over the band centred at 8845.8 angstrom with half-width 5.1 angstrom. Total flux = 19.9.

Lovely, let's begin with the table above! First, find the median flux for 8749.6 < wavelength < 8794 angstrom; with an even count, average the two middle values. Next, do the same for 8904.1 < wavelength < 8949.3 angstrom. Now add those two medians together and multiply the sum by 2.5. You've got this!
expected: 5.44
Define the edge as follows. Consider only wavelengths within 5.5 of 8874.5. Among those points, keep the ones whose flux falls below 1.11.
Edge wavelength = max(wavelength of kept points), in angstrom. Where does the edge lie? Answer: 8878.48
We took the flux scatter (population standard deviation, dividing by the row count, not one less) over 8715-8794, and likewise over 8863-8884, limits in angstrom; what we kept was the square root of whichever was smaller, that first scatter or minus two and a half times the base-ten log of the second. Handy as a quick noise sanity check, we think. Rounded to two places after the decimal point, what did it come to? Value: 0.40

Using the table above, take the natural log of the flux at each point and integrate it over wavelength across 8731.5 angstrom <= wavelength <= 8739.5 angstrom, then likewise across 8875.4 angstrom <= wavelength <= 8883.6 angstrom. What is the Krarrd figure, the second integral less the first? -0.1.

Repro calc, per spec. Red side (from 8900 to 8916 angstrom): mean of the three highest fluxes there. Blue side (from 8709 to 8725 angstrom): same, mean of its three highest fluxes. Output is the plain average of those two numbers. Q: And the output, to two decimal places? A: 1.15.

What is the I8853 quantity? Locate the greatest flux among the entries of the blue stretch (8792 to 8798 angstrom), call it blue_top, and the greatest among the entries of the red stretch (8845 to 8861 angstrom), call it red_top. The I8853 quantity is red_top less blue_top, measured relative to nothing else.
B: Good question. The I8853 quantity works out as 0.12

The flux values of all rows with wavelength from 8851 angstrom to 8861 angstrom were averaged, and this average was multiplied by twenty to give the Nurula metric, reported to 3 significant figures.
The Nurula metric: 22.5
